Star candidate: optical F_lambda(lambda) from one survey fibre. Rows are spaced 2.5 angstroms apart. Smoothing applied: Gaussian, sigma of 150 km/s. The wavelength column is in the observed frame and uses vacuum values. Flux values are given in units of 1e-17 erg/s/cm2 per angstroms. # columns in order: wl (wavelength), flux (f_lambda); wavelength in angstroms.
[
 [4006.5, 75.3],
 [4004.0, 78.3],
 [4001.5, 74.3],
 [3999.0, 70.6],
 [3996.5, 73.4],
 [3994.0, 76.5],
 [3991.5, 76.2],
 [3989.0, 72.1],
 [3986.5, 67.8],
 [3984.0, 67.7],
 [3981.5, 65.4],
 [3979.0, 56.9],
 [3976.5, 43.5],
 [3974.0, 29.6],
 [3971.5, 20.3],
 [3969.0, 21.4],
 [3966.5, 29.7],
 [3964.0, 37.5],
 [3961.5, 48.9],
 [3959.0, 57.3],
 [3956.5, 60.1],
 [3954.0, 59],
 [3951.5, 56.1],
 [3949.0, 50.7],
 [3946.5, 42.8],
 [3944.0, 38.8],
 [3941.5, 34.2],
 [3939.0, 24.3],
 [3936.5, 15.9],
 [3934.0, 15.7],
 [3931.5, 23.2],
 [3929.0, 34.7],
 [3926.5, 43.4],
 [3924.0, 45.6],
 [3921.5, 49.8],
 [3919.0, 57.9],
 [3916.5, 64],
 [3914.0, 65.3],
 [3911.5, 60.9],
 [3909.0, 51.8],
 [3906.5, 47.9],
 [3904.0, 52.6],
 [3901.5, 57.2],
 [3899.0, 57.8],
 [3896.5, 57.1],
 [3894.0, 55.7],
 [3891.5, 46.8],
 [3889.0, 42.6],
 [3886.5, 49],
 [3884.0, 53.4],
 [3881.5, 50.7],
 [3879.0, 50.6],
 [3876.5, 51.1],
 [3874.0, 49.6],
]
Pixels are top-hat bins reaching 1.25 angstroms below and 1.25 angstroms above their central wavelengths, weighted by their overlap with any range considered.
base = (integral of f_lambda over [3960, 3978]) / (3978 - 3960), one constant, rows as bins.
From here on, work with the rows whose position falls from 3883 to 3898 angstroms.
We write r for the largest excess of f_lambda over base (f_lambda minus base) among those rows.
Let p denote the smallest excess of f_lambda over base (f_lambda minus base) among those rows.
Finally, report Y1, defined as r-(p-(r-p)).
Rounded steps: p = 9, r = 23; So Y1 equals 29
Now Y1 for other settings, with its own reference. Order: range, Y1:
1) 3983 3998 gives 18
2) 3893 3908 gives 20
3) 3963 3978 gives 46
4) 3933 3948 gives 54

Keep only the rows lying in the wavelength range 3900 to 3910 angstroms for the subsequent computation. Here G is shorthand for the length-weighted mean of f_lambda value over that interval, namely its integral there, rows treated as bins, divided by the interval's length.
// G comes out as 53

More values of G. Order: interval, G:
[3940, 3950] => 41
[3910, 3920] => 62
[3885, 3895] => 48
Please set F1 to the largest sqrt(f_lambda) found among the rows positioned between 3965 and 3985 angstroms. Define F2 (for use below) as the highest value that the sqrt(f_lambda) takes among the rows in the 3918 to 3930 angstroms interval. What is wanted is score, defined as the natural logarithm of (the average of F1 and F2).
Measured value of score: 2.07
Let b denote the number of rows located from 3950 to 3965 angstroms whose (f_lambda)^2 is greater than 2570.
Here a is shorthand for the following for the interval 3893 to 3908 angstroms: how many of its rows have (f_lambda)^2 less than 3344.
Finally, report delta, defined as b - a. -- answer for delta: -2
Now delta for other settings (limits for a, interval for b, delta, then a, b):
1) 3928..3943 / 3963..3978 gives -6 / 6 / 0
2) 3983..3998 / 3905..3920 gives 5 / 0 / 5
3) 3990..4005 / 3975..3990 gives 5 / 0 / 5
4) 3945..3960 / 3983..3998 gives 2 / 4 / 6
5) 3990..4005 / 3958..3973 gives 1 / 0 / 1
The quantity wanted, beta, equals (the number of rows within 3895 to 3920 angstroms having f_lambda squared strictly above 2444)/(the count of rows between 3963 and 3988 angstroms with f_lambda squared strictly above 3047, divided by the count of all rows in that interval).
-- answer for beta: 22.5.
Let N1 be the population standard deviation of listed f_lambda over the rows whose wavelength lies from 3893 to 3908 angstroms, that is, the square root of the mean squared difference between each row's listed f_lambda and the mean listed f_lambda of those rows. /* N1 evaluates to 3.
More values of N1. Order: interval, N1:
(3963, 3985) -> 17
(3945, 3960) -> 6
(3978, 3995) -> 6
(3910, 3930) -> 10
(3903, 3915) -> 6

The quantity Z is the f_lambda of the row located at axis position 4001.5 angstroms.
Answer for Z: 74.3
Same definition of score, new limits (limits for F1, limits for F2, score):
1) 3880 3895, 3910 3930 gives 2.05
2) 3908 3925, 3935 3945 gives 1.97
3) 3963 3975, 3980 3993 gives 2.01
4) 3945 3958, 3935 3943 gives 1.92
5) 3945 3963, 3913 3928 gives 2.07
